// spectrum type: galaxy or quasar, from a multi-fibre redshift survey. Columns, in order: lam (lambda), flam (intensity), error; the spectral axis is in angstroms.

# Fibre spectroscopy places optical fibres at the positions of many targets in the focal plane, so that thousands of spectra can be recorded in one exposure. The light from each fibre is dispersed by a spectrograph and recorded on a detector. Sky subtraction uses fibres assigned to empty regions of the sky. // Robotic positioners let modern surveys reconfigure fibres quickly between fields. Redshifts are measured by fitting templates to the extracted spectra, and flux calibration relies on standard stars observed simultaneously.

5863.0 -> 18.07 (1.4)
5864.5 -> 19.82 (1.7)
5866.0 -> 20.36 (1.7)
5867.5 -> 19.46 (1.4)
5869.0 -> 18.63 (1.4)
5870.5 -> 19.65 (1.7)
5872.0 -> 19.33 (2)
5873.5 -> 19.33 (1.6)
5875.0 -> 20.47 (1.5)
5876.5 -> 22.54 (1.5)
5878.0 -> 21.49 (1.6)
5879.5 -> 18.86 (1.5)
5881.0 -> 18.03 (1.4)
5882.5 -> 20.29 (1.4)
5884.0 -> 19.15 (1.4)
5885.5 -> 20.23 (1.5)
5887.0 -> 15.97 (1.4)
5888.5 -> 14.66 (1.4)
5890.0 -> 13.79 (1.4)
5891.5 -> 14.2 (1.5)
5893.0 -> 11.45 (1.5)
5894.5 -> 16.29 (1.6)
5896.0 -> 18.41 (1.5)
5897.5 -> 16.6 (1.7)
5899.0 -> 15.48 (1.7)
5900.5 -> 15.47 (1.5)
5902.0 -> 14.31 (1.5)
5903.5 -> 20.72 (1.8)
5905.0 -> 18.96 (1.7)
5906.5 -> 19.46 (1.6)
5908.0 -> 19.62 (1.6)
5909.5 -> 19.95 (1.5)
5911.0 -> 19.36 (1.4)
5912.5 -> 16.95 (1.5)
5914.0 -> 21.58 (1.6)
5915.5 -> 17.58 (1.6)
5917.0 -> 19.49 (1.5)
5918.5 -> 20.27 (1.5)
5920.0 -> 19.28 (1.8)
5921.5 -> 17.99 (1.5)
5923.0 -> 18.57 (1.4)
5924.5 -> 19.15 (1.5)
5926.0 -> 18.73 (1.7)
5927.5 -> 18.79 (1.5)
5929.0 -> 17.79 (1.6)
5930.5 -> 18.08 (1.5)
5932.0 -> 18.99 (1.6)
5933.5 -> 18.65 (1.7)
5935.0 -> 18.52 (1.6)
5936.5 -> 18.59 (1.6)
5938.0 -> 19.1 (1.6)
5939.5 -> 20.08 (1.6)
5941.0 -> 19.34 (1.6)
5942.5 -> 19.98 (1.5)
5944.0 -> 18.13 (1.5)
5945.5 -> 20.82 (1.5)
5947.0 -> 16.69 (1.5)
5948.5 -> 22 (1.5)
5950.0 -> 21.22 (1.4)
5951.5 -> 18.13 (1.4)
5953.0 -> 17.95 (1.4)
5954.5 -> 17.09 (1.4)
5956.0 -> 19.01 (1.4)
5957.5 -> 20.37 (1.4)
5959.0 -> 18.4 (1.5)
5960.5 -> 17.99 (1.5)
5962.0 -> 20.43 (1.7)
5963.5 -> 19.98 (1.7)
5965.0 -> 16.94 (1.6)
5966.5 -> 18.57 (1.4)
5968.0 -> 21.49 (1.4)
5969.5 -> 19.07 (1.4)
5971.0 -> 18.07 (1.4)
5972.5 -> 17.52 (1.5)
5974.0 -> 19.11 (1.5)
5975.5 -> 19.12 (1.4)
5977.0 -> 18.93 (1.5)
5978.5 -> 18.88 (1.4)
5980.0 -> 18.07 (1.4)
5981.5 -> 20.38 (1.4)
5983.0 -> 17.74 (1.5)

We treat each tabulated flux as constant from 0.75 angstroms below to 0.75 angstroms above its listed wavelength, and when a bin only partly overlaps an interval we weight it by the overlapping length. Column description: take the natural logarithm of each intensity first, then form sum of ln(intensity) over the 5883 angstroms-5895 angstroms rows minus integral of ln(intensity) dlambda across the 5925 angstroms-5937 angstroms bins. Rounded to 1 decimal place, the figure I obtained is -13.1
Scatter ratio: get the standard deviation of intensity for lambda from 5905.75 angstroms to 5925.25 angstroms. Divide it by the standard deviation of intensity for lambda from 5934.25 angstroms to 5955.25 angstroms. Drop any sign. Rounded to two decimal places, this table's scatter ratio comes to 0.77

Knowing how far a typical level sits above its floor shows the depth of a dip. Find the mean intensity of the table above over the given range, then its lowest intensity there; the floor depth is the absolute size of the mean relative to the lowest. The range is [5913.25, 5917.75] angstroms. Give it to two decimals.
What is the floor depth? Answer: 1.97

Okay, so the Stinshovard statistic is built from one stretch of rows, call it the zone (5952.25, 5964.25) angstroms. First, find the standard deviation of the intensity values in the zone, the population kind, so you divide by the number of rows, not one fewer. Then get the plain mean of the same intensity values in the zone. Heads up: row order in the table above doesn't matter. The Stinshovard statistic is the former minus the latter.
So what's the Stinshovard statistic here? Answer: -17.7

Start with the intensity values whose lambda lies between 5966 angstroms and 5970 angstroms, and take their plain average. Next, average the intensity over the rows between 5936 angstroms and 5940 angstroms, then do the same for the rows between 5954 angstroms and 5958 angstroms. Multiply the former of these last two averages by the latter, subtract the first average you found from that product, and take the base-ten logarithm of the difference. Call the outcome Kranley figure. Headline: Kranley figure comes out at 2.53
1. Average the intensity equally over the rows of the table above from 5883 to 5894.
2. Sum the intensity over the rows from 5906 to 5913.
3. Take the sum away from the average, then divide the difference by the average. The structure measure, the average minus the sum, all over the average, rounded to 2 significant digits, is -5.1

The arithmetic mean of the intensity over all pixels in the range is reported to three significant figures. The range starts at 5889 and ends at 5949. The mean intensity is 18.2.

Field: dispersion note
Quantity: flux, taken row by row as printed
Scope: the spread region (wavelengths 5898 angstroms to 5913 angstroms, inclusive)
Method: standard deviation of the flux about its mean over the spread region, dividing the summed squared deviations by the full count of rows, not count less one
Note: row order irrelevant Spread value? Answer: 2.15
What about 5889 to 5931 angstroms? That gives 2.31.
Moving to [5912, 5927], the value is 1.27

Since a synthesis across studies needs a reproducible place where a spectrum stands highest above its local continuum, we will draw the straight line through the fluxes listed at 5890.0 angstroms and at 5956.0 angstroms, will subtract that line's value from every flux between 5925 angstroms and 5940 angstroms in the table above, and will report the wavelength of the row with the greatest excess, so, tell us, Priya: 5939.5 angstroms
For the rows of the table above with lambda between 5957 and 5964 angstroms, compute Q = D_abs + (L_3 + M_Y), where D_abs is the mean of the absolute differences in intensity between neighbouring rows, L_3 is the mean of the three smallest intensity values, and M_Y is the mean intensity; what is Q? 39.5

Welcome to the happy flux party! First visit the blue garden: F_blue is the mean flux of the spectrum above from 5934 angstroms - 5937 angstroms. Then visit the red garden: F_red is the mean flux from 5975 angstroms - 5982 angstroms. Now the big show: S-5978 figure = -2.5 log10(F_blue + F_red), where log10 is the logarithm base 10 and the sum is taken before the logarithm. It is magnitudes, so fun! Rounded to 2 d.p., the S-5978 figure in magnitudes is -3.94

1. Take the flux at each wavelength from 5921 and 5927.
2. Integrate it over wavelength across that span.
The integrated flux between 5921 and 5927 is 112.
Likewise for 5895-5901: 99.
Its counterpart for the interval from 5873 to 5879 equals 126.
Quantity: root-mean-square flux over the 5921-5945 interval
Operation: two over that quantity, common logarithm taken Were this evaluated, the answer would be -0.973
